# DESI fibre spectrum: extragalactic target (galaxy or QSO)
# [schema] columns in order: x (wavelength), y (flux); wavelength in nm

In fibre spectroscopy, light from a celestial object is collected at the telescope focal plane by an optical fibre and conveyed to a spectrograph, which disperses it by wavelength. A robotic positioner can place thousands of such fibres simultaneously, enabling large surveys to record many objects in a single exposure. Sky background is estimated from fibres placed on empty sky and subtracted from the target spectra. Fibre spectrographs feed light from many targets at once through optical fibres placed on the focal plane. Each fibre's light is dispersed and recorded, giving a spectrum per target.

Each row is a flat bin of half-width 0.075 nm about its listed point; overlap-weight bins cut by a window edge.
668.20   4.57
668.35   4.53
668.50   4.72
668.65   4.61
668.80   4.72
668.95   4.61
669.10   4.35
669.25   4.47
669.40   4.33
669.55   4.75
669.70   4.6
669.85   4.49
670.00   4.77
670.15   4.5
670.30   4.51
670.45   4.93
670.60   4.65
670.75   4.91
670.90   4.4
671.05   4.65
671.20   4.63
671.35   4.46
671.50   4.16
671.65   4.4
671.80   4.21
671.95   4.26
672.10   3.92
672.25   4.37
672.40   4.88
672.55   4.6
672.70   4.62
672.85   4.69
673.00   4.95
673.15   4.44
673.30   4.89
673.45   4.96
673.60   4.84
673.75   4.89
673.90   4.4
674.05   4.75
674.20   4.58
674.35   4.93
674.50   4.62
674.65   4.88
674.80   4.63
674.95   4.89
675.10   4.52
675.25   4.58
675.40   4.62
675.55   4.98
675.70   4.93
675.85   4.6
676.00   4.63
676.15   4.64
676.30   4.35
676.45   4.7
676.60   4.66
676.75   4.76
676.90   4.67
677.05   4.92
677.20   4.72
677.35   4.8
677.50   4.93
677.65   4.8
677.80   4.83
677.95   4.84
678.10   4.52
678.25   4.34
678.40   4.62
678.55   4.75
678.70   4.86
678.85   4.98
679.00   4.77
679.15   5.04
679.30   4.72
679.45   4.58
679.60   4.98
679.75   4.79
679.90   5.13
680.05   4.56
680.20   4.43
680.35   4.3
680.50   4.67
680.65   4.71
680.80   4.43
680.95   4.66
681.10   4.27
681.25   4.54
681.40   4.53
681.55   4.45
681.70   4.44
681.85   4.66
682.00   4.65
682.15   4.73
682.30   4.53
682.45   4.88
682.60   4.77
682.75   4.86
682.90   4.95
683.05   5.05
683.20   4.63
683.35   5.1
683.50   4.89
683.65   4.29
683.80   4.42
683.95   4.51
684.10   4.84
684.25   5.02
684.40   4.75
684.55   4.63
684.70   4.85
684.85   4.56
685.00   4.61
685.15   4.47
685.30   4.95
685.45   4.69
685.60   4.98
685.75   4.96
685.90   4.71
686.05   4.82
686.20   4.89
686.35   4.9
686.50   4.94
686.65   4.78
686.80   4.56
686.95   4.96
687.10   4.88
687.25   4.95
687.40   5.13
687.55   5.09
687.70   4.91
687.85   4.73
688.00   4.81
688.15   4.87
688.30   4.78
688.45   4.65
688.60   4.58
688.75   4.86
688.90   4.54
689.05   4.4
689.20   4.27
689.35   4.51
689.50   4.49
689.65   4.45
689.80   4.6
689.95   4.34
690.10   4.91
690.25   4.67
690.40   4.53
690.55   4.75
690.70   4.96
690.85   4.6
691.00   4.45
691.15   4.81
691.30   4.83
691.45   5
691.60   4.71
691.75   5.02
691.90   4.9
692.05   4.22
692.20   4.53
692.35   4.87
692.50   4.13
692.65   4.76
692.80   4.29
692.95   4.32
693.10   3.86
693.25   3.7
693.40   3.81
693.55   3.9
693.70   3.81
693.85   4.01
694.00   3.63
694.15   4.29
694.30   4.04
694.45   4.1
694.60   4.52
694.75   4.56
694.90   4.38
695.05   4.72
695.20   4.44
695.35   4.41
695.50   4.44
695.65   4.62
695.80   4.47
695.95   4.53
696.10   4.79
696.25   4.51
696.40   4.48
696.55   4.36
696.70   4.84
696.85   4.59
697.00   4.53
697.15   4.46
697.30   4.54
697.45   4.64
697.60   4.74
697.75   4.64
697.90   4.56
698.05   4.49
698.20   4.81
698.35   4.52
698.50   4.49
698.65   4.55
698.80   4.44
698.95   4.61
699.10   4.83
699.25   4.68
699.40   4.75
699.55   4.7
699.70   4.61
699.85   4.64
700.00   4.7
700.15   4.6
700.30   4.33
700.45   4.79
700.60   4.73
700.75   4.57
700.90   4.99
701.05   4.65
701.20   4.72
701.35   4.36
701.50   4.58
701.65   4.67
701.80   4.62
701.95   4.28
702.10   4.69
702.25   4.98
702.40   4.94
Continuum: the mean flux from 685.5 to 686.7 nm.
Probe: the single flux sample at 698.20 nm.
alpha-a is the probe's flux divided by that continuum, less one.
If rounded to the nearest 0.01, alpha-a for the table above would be -0.01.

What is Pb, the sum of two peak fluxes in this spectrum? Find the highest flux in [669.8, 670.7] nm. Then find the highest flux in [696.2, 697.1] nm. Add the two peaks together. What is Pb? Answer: 9.77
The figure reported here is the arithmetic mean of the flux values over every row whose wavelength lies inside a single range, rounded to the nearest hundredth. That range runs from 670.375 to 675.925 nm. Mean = 4.64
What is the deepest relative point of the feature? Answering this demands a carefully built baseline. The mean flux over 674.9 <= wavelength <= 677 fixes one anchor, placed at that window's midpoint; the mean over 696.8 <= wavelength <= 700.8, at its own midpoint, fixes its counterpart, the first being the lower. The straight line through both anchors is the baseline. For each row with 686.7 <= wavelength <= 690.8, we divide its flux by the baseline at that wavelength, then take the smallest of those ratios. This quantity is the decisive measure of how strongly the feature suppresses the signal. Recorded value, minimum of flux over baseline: 0.920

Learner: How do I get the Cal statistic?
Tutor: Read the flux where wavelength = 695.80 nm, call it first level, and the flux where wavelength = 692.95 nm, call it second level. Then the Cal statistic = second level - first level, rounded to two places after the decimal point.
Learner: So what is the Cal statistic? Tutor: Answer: -0.15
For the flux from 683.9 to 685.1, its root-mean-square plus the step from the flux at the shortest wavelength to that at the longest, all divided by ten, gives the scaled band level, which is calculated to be 0.48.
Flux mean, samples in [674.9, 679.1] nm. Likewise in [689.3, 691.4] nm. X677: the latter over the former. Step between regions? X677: 0.98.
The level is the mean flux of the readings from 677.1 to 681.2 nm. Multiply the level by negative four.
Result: -18.8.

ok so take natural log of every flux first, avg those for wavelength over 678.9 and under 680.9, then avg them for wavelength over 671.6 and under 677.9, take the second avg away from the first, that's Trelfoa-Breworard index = 0.01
